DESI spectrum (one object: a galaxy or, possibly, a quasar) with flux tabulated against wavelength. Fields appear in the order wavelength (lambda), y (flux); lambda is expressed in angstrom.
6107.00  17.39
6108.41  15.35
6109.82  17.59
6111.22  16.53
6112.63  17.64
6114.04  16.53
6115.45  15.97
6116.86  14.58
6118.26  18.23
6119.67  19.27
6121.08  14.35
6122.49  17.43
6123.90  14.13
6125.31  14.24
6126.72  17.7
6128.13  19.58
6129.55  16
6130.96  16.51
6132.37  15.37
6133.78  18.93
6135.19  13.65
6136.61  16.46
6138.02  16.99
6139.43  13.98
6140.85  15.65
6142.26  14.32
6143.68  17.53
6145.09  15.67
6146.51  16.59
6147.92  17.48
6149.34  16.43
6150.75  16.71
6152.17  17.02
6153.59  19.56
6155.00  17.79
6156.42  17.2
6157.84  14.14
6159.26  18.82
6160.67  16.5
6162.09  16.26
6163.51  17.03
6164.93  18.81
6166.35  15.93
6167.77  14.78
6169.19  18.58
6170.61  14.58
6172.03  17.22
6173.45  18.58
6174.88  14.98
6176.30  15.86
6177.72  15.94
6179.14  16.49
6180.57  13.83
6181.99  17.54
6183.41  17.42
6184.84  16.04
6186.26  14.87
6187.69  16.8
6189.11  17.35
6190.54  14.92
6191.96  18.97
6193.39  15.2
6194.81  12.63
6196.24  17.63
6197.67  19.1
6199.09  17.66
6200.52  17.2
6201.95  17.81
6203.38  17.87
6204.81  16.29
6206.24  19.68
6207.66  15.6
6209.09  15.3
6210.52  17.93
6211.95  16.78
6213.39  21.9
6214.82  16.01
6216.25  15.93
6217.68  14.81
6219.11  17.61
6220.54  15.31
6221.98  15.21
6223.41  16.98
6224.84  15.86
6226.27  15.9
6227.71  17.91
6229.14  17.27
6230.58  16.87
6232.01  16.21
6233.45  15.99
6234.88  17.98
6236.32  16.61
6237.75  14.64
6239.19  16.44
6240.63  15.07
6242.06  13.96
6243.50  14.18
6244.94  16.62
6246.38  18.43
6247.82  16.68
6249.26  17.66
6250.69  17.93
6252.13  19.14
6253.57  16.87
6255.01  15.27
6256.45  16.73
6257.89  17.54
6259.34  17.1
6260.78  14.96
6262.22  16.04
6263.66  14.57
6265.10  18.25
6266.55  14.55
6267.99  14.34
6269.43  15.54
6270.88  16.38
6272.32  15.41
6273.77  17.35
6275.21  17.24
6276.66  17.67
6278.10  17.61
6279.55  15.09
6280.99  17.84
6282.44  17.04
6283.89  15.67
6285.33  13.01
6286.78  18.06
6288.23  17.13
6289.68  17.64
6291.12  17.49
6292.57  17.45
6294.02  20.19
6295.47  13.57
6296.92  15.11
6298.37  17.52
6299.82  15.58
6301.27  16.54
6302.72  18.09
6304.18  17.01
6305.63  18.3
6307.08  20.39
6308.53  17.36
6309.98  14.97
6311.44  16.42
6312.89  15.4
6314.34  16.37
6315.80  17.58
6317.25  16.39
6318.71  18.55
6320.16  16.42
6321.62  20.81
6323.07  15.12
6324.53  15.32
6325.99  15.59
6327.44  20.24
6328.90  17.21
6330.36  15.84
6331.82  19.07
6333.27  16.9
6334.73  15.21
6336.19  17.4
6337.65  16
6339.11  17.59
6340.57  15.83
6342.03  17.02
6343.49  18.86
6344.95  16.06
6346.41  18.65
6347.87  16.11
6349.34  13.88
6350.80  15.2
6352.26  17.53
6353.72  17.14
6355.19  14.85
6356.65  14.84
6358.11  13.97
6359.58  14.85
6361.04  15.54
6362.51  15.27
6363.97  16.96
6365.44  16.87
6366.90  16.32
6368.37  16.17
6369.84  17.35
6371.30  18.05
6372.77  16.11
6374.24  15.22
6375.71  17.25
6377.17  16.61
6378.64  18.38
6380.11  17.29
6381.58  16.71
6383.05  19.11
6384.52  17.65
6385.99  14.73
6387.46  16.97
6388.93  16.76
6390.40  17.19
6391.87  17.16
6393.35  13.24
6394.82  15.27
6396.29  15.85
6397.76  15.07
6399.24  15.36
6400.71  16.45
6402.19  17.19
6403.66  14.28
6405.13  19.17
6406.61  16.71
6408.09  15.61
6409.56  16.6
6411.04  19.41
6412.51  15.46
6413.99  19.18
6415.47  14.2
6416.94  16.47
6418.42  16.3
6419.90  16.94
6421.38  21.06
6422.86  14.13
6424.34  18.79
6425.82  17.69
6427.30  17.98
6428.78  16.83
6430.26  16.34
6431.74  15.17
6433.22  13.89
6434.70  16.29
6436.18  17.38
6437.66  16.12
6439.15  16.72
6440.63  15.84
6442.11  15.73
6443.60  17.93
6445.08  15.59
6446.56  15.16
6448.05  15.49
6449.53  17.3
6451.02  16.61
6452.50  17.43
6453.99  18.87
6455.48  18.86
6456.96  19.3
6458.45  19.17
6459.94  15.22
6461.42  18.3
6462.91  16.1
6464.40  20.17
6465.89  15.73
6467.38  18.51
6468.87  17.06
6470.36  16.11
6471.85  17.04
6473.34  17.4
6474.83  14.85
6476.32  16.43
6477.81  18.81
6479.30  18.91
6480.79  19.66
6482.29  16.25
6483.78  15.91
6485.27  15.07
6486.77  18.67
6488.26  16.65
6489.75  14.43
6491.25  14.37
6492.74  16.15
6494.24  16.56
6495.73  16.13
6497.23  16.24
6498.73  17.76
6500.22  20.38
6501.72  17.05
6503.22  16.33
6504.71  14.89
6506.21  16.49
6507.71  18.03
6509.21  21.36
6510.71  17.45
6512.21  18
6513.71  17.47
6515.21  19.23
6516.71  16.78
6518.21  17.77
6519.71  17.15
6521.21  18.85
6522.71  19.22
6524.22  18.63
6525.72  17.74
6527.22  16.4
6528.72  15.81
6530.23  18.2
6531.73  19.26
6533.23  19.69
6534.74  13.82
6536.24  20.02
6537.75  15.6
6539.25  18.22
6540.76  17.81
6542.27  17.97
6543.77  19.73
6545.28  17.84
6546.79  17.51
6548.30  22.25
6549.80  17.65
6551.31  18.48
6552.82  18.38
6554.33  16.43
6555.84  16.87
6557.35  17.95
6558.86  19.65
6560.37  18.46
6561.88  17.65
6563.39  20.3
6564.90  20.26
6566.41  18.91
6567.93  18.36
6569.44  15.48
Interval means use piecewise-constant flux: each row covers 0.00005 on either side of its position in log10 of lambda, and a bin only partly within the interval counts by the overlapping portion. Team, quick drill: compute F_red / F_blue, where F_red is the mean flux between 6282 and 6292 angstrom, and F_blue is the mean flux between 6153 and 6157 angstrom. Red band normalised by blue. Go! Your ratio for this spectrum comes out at 0.91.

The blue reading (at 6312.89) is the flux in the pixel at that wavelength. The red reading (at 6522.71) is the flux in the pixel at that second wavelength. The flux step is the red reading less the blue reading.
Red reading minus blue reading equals 3.8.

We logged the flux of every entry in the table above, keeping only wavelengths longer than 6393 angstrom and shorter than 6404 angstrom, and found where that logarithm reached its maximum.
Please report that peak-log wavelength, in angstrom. 6402.19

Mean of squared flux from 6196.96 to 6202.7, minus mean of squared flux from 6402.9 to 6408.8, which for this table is 49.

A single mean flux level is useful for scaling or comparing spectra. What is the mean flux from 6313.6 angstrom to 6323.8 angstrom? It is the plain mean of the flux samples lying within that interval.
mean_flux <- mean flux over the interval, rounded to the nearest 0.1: 17.3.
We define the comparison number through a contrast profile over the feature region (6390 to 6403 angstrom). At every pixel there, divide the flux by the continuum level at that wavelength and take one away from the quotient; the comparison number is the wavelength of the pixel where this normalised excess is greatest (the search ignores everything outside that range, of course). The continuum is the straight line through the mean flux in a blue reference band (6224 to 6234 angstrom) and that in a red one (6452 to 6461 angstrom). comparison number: 6390.40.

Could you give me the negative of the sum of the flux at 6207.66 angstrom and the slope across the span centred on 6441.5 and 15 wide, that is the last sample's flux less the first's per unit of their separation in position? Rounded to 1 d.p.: -15.5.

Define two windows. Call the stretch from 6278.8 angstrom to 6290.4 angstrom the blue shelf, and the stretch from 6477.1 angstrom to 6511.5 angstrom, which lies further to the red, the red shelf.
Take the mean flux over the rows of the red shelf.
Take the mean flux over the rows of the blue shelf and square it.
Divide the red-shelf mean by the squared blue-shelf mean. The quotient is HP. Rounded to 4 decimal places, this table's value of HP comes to 0.0633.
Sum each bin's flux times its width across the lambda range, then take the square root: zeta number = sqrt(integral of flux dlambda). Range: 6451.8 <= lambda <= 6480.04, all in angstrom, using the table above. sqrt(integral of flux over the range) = 22.3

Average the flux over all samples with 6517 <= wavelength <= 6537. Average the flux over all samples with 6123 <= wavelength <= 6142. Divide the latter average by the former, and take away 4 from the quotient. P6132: -3.10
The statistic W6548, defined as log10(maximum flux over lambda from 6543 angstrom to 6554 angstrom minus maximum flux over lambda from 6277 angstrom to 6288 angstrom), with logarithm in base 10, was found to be 0.62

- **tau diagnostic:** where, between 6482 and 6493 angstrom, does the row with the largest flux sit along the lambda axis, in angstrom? 6486.77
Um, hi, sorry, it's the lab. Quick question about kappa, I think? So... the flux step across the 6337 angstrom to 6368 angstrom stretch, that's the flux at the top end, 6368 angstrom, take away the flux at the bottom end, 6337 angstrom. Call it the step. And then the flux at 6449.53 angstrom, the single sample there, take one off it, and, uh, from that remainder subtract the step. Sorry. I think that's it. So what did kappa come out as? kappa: 16.0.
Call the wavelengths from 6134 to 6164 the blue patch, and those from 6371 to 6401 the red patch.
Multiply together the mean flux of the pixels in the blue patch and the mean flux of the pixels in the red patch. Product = 272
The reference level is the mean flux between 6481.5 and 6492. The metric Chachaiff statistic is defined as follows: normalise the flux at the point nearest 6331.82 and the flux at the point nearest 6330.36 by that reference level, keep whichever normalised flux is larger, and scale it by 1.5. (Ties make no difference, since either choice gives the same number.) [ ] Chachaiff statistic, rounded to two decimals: 1.80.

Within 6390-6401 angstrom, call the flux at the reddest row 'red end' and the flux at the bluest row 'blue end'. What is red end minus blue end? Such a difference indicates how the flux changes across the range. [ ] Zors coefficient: -0.7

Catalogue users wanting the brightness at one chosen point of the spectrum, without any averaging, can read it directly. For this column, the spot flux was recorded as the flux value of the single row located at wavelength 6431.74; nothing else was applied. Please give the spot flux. 15.17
